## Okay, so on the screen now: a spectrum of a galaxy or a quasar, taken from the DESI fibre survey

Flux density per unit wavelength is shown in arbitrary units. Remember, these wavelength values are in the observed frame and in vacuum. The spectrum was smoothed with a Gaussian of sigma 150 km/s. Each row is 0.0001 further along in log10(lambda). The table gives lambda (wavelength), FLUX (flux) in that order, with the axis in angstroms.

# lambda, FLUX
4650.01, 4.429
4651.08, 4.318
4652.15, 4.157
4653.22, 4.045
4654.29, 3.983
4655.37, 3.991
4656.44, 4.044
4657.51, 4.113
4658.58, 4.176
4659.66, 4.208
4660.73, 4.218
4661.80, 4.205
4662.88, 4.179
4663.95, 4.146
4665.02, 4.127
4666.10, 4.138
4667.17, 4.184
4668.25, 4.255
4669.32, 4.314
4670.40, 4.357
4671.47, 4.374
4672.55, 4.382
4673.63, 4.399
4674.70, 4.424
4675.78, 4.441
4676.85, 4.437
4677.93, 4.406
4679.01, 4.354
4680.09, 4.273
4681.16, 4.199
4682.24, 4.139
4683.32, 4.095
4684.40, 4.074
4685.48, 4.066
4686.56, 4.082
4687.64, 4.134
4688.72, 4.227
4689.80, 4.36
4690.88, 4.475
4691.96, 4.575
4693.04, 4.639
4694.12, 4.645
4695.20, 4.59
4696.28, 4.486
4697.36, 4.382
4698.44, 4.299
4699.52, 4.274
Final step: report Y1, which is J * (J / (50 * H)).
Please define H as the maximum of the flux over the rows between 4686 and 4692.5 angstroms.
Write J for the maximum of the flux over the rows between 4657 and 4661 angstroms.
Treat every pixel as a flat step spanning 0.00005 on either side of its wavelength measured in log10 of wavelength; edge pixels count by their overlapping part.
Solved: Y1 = 0.0778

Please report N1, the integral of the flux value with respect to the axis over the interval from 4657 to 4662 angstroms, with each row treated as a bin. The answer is 20.9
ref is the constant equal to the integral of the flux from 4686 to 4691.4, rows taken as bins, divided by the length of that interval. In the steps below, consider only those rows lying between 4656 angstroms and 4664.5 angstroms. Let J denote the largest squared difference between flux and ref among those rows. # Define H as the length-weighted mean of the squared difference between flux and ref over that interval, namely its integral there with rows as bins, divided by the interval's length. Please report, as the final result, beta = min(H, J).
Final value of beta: 0.0110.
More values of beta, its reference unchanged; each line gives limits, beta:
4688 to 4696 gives 0.0810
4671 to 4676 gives 0.0230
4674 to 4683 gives 0.0189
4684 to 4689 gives 0.0228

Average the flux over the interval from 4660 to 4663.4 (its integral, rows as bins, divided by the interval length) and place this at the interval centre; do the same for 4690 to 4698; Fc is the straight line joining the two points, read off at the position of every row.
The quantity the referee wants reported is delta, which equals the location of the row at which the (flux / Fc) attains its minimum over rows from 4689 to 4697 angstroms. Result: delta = 4689.80 angstroms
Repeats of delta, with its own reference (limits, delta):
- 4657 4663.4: 4657.51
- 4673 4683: 4682.24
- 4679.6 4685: 4684.40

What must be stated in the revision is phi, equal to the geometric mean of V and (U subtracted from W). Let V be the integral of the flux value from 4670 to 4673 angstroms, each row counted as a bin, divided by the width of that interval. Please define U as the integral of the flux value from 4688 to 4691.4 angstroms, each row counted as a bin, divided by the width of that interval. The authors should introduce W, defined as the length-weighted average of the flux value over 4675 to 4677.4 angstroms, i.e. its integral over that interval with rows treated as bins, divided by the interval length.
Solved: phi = 0.7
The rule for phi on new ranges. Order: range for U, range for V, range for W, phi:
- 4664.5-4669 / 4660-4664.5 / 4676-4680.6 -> 0.9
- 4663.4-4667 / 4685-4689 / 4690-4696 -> 1.3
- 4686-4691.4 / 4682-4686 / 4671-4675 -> 0.8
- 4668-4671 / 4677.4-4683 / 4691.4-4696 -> 1.1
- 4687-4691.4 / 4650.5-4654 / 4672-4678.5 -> 0.7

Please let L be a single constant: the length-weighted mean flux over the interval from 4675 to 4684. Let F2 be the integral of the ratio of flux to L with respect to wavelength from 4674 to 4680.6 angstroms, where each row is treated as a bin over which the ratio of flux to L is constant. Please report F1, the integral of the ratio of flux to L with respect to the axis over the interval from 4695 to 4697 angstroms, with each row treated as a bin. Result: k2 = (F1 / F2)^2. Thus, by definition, 0.1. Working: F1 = 2.1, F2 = 6.8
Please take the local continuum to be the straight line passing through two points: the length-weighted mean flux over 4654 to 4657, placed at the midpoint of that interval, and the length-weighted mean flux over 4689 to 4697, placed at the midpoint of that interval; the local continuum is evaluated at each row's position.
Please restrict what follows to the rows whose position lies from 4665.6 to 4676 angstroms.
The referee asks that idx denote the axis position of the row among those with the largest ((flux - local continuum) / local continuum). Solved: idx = 4675.78 angstroms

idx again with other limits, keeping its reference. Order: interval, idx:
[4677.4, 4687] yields 4677.93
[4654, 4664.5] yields 4659.66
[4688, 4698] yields 4693.04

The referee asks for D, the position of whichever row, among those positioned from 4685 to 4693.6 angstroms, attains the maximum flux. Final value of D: 4693.04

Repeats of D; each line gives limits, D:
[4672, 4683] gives 4675.78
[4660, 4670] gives 4669.32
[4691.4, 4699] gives 4694.12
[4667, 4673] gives 4672.55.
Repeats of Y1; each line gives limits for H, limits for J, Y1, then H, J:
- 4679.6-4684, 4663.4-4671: 0.0889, 4.273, 4.357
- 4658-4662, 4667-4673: 0.0910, 4.218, 4.382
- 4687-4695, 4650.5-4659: 0.0803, 4.645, 4.318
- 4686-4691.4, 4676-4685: 0.0880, 4.475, 4.437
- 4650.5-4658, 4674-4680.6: 0.0914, 4.318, 4.441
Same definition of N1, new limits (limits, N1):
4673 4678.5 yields 24.3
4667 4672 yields 21.5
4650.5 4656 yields 22.5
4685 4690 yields 20.8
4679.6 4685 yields 22.4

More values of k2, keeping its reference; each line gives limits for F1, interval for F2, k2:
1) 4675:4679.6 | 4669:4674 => 0.9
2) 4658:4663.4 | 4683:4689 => 0.8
